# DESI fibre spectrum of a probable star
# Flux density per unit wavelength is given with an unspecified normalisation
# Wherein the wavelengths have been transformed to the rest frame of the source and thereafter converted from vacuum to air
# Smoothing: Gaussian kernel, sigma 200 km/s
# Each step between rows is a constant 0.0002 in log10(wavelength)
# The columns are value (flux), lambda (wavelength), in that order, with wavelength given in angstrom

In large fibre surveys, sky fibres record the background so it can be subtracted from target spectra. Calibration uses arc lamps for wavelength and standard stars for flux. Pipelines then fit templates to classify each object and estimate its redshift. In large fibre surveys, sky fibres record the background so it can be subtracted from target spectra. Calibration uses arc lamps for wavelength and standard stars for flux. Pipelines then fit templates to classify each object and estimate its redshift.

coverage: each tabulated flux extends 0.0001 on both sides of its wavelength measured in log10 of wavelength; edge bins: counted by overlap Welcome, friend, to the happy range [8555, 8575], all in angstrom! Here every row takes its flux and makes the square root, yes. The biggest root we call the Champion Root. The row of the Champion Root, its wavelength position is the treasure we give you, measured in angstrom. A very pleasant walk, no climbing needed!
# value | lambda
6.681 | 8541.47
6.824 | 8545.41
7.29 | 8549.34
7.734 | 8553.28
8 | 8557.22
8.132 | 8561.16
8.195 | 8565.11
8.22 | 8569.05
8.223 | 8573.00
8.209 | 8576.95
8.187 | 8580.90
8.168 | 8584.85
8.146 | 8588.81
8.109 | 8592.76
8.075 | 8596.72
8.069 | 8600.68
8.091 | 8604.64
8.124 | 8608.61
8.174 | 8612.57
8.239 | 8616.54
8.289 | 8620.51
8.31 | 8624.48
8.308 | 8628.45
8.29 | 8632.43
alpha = 8573.00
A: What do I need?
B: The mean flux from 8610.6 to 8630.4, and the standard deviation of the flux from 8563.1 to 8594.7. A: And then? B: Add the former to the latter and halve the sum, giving 4.15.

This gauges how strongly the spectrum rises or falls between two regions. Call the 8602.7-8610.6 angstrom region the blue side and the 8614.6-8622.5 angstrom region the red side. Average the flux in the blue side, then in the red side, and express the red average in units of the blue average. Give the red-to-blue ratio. 1.02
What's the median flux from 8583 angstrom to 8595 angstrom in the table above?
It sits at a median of 8.15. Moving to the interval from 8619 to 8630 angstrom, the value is 8.31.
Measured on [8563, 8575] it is 8.22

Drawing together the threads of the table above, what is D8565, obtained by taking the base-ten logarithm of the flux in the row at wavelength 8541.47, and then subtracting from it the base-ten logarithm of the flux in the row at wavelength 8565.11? -0.089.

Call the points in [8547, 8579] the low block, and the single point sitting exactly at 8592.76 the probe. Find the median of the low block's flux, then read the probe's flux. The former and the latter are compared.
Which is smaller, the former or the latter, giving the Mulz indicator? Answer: 8.11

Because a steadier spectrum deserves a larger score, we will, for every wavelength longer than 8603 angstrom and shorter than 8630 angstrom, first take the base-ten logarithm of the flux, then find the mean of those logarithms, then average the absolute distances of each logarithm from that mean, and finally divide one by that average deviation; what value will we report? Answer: 246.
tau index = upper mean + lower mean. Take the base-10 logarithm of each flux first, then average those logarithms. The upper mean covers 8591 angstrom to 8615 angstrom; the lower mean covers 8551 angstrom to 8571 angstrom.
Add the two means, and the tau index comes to 1.81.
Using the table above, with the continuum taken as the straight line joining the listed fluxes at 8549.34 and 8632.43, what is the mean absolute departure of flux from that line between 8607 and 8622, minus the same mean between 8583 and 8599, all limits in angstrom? -0.20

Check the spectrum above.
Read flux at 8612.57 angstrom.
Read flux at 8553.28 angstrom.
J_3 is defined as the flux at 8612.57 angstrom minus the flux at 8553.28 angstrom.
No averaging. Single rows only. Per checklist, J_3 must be 0.4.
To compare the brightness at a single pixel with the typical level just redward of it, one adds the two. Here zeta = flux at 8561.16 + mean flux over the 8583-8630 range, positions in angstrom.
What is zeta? 16.3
